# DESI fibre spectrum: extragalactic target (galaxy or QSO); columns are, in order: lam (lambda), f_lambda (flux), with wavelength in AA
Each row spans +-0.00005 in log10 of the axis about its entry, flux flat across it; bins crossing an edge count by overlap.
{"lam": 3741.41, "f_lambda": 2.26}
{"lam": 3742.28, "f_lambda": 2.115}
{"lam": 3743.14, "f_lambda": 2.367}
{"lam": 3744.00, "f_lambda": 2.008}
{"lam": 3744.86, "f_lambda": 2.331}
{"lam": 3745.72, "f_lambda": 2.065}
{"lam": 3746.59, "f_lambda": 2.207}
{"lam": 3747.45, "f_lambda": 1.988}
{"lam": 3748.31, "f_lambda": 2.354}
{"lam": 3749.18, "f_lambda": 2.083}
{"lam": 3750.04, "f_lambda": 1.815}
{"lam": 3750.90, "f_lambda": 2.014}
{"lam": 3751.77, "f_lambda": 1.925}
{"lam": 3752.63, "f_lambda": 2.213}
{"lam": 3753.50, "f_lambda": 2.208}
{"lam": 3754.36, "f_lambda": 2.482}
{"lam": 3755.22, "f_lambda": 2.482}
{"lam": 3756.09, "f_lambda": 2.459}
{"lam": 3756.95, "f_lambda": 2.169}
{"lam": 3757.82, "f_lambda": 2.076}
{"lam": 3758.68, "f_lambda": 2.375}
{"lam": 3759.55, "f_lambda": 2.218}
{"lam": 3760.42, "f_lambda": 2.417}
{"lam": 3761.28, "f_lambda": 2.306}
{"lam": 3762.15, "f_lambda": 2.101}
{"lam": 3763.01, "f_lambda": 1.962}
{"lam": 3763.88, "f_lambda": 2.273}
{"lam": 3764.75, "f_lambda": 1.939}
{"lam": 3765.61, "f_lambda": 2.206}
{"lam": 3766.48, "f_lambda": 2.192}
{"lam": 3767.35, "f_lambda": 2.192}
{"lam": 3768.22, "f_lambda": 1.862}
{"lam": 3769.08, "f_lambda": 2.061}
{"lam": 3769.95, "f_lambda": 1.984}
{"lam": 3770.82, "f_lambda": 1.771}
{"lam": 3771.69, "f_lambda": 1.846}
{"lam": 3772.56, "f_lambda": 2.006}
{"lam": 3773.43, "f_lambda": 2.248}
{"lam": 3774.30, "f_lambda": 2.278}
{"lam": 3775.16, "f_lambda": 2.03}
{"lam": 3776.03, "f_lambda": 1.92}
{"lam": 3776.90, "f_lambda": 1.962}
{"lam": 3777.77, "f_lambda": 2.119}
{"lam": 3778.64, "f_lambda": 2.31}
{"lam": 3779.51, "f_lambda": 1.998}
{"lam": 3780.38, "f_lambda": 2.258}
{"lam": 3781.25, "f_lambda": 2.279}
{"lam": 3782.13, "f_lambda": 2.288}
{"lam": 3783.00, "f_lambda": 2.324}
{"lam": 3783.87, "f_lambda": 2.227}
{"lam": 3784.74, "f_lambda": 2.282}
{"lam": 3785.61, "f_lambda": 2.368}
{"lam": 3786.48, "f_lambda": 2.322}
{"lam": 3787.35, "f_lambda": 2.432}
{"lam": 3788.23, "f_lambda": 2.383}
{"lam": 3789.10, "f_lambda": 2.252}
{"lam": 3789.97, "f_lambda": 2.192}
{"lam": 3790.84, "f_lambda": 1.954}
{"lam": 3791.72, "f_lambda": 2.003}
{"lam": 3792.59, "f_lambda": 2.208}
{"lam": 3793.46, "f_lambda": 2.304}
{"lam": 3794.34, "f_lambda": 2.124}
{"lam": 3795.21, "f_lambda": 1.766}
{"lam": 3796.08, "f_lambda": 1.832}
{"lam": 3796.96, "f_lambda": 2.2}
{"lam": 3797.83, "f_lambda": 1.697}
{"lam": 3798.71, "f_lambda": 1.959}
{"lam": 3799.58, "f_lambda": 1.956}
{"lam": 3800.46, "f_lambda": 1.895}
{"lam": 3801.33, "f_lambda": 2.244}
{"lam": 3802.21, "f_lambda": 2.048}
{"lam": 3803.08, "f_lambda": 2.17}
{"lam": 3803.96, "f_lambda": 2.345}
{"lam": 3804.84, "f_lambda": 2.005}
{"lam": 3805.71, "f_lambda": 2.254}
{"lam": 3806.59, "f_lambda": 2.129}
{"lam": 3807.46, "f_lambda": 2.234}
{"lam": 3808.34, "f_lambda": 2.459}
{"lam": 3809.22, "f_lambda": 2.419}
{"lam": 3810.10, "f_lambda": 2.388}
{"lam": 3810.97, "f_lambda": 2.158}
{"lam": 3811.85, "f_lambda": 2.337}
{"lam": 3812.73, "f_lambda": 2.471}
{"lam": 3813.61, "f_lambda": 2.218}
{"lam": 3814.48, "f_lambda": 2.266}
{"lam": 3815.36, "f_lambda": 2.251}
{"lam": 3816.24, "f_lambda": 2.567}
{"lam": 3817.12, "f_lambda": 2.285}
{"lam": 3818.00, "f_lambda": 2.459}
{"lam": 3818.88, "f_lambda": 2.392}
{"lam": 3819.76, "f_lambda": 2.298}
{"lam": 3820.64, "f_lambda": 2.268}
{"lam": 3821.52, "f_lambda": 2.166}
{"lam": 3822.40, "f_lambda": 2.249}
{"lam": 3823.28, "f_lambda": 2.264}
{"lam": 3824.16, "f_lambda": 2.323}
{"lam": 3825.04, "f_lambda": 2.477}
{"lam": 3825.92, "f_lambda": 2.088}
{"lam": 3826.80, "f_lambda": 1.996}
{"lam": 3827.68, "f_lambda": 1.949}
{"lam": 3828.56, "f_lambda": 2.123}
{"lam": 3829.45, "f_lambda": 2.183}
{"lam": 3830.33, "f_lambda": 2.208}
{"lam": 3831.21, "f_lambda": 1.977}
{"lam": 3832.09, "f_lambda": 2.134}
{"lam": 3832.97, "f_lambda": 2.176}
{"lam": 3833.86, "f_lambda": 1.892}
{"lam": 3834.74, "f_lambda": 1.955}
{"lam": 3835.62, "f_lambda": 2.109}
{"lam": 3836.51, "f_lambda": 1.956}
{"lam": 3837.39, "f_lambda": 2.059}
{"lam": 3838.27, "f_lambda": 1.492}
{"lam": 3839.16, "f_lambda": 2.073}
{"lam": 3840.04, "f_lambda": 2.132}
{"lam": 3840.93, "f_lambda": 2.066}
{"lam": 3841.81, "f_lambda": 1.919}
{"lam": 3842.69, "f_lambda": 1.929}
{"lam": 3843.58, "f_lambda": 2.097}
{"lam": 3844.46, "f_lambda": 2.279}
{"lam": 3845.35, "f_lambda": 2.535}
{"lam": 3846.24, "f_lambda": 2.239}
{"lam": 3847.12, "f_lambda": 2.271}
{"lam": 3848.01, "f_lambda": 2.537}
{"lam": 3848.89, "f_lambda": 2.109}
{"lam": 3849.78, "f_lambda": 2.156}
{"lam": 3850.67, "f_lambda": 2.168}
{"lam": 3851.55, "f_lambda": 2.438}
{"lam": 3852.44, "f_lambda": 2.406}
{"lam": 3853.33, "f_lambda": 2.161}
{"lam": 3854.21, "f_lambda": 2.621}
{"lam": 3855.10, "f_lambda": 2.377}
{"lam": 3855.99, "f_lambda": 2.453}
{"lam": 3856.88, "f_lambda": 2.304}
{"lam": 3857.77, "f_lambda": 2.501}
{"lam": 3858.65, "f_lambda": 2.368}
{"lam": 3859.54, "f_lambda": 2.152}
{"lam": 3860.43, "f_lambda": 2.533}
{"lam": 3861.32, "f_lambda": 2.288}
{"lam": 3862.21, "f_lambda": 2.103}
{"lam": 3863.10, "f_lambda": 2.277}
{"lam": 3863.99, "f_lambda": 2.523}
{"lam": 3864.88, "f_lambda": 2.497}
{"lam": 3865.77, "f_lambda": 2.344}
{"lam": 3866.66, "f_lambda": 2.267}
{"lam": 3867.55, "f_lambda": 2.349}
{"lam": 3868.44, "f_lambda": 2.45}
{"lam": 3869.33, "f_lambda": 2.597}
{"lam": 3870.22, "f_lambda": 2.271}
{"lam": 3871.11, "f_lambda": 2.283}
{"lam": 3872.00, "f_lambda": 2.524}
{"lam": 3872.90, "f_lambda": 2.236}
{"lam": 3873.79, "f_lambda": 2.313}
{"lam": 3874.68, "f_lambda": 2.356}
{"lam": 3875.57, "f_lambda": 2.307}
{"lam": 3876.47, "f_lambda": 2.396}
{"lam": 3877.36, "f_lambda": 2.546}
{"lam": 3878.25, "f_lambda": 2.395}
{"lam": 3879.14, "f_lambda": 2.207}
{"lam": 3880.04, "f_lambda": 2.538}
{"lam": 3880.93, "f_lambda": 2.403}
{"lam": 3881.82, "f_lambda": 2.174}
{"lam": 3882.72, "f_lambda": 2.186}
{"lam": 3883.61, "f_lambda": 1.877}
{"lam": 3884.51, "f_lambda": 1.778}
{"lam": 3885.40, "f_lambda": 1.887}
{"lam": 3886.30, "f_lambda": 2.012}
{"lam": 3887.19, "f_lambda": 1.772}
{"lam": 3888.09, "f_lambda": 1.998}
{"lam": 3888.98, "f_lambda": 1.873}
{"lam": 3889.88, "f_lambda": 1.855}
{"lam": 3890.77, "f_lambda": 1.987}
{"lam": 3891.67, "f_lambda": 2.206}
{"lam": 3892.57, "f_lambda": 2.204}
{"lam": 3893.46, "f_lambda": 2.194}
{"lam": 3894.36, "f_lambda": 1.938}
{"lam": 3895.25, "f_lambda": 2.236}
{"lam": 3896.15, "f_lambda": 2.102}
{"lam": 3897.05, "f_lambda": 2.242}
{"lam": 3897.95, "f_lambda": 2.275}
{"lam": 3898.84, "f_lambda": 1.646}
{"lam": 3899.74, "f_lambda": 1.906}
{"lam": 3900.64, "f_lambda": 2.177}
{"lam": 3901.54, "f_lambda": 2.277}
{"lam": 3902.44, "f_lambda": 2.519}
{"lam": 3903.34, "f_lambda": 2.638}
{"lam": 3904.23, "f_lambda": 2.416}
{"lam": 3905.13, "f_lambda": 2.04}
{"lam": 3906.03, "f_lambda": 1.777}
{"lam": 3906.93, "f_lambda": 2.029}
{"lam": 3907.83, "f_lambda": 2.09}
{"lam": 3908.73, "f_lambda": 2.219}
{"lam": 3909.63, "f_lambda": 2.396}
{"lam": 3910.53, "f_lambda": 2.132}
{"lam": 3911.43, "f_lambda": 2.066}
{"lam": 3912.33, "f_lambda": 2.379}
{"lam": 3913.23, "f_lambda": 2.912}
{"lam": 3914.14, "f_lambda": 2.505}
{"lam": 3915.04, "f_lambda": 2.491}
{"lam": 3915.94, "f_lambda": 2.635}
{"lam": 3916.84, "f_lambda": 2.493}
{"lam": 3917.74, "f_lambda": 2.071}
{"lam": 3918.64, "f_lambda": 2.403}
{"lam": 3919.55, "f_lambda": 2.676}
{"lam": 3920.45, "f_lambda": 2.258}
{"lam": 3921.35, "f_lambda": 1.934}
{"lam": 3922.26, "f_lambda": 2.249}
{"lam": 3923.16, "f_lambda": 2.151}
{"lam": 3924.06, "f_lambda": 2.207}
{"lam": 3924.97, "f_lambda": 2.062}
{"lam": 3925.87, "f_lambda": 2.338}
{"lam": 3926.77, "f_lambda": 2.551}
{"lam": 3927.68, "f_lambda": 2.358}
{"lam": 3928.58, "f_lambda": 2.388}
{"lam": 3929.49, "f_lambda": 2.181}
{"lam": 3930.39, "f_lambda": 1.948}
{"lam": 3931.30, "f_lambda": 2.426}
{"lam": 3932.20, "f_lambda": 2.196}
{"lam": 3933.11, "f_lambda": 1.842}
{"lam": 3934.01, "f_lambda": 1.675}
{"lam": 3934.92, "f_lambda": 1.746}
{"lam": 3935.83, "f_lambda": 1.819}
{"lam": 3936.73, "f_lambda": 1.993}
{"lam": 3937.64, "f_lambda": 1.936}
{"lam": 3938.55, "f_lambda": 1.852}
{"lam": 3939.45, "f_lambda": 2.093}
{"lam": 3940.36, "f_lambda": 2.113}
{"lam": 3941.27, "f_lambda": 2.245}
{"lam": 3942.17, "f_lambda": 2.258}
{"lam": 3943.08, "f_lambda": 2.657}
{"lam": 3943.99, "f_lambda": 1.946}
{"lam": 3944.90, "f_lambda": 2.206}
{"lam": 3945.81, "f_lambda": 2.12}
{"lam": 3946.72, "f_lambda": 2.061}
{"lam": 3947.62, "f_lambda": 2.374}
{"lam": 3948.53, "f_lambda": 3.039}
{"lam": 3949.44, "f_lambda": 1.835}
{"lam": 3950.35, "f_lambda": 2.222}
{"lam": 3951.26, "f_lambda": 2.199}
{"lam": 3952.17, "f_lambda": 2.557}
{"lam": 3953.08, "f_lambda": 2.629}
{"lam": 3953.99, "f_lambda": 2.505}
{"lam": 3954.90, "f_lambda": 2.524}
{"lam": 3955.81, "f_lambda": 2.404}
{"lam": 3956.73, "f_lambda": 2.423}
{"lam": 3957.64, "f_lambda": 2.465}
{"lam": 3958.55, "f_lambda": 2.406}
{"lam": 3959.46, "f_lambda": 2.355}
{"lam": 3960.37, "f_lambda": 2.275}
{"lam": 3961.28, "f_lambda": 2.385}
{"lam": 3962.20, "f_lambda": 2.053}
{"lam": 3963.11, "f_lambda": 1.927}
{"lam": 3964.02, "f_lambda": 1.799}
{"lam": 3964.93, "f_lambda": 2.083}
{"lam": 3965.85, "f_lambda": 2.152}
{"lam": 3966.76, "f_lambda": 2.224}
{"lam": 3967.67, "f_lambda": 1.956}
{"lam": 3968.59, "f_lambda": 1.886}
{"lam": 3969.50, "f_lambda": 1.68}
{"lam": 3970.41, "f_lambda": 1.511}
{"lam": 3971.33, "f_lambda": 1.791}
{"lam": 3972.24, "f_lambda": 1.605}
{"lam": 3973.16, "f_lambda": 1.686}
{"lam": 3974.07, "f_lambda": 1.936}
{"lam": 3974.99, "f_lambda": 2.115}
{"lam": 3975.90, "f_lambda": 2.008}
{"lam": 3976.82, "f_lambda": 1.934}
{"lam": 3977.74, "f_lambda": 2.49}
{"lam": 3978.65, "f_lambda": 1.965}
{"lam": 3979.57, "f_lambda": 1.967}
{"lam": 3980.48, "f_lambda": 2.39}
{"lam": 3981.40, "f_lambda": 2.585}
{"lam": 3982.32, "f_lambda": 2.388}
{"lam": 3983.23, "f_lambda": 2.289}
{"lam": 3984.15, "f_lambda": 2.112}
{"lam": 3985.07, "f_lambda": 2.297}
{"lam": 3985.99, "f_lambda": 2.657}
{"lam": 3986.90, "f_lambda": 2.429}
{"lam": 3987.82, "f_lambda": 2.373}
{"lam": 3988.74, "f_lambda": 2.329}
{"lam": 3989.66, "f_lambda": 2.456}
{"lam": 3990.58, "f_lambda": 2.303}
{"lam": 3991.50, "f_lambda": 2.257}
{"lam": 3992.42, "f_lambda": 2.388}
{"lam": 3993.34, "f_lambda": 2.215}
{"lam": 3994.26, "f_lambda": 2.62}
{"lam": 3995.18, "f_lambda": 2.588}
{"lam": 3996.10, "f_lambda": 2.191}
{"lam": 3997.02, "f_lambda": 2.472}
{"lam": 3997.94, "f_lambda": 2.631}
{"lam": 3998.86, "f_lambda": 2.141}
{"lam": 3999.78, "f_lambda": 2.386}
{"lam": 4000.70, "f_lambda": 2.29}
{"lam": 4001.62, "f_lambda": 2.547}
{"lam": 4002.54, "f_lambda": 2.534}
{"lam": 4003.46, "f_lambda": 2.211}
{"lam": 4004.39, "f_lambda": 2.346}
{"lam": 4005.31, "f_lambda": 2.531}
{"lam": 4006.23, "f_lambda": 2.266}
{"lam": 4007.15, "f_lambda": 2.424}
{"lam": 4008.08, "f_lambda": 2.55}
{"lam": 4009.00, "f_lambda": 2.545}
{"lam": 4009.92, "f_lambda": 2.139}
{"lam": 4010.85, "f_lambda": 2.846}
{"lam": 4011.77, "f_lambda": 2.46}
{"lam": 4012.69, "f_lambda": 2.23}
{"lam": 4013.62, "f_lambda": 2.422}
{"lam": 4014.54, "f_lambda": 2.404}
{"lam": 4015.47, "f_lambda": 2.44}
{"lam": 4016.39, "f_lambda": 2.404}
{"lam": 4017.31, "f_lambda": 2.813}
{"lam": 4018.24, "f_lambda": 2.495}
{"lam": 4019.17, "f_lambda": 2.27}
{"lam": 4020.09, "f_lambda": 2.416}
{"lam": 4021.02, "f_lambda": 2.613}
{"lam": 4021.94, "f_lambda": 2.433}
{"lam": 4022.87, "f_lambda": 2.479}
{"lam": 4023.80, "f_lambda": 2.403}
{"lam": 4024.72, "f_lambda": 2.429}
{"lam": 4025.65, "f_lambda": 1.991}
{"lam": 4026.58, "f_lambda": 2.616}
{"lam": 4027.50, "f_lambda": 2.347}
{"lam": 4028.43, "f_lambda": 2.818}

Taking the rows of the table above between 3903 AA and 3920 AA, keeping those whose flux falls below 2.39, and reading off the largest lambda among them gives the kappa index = 3917.74 AA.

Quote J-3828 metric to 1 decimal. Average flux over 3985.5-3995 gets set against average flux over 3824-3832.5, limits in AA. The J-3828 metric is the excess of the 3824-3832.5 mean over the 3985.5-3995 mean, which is -0.3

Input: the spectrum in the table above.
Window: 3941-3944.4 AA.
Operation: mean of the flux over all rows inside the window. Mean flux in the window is 2.28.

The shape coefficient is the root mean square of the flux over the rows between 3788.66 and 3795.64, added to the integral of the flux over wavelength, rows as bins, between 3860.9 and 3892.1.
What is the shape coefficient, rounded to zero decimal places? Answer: 72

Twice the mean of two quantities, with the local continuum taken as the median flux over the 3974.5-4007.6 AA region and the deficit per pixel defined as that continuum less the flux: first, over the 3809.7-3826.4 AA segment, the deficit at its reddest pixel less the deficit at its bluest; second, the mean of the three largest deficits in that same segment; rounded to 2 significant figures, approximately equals 0.52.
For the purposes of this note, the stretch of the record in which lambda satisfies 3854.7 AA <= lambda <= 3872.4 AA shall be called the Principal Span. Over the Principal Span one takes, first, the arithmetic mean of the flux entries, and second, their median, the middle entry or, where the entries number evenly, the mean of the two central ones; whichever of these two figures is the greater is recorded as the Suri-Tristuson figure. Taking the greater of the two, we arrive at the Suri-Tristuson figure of 2.37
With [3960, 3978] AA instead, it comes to 1.97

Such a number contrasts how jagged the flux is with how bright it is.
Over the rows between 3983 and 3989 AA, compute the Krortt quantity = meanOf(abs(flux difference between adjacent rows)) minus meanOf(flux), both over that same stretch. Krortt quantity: -2.18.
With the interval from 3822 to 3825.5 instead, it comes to -2.25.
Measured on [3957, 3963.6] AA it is -2.14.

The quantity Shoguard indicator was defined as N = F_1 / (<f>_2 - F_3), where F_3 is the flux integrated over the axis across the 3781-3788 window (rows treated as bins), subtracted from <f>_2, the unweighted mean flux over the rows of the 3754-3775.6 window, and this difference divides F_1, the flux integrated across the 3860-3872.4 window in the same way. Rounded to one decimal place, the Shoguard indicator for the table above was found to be -2.1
